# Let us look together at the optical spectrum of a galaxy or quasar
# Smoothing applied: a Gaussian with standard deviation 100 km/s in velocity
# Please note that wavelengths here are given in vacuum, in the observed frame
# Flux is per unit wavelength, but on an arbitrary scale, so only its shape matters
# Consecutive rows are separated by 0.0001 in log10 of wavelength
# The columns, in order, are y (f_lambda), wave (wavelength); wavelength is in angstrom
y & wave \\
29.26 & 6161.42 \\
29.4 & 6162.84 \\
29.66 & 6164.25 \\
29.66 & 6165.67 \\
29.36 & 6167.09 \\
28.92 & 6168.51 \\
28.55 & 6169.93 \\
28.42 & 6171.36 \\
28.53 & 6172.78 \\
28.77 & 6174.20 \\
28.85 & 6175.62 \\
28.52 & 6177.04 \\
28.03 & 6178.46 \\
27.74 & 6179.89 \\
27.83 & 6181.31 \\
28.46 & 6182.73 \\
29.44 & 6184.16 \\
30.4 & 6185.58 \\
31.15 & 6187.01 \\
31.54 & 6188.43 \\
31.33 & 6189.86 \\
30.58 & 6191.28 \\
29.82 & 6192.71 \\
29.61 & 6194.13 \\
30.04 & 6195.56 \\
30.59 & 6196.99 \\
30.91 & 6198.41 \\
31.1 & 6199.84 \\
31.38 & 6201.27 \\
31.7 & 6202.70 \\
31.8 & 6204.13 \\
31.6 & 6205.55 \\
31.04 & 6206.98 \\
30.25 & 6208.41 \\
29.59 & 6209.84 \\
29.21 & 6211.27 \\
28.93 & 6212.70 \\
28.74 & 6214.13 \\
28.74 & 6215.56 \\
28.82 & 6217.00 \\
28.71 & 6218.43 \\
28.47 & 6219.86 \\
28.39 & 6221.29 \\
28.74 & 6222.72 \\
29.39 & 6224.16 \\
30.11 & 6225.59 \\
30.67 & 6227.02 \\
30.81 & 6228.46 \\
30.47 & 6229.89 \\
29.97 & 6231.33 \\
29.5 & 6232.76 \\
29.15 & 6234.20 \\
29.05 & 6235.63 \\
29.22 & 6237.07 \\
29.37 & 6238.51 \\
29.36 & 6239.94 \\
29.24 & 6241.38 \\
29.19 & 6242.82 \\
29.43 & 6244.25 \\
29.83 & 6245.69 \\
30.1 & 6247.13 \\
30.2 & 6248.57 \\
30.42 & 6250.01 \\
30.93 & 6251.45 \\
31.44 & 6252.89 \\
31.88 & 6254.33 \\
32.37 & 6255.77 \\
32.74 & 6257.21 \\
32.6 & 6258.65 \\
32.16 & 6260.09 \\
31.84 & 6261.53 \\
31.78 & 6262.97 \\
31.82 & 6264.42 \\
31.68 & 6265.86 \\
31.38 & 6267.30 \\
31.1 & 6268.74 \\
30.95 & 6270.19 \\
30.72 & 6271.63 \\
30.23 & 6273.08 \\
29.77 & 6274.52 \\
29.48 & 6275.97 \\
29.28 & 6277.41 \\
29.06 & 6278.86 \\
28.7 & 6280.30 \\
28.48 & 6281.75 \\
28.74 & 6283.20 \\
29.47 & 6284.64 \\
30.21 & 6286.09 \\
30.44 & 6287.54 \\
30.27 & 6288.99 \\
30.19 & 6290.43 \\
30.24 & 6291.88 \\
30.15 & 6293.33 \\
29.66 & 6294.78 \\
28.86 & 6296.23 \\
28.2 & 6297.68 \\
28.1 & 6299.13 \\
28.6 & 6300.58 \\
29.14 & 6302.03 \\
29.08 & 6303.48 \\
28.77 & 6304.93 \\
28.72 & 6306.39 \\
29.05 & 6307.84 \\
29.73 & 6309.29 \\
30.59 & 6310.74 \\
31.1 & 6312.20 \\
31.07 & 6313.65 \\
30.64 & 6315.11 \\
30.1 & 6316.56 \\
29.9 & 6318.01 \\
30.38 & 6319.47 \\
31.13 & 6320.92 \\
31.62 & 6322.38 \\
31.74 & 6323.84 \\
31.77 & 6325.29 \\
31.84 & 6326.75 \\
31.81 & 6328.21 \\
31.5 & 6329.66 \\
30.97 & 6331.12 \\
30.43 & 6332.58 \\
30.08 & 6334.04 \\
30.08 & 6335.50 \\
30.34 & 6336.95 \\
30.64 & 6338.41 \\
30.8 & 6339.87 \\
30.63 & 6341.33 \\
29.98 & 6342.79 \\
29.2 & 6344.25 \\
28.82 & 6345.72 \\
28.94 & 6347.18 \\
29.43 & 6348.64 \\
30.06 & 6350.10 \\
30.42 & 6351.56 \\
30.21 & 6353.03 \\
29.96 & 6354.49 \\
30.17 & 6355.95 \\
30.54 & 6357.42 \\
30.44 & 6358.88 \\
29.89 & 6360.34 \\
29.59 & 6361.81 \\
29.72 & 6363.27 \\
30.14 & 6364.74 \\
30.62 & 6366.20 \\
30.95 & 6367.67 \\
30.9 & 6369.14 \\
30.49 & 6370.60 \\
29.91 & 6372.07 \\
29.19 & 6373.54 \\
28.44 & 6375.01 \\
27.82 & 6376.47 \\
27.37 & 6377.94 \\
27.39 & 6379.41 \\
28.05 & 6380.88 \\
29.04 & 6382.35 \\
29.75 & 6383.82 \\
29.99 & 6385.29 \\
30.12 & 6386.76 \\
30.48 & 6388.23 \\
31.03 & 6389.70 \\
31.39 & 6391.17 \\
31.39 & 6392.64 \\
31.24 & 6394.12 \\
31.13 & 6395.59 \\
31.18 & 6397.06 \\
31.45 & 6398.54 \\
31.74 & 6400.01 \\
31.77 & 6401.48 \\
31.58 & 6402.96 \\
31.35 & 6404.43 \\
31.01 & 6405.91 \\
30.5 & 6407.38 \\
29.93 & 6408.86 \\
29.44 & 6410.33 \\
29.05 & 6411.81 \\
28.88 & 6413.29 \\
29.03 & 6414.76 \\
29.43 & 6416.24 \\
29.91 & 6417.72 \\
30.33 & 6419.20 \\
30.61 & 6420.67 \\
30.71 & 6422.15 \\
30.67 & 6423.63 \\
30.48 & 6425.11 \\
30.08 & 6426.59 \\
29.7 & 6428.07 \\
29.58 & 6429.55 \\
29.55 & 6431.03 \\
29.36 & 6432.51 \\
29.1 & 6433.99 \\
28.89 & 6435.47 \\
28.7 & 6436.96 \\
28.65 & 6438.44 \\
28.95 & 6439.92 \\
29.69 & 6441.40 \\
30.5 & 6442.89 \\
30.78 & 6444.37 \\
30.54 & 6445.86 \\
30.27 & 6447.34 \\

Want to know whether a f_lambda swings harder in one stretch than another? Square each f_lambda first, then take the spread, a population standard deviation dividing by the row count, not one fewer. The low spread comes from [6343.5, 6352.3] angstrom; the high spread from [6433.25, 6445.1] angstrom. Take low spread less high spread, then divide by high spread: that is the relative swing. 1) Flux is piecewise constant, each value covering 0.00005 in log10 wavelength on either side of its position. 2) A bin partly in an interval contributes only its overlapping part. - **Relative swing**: -0.3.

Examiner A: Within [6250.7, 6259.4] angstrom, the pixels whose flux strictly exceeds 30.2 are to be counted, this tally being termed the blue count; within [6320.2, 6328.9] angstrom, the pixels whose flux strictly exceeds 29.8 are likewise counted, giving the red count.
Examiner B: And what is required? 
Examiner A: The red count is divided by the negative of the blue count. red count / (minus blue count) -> -1.0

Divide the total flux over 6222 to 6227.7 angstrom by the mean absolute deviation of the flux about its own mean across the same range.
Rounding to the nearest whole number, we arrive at 179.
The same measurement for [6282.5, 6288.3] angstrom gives 195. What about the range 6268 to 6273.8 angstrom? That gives 447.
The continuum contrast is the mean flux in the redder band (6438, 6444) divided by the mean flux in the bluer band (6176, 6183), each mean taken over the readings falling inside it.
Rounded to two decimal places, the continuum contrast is 1.05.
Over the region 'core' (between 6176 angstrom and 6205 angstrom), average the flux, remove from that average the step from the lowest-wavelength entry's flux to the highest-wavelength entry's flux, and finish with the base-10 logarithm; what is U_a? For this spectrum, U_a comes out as 1.43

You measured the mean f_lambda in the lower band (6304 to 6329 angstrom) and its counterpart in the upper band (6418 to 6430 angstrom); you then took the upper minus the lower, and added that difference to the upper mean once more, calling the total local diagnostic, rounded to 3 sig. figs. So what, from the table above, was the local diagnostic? 30.0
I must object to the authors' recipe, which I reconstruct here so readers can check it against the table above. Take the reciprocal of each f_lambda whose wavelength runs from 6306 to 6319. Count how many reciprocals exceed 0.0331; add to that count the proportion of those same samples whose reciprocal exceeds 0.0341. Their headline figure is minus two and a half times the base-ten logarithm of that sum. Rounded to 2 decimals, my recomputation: -1.79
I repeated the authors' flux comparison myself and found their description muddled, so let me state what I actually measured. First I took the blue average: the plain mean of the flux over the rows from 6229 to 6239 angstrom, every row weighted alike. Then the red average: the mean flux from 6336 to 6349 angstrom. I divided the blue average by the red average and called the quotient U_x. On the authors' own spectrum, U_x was 0.99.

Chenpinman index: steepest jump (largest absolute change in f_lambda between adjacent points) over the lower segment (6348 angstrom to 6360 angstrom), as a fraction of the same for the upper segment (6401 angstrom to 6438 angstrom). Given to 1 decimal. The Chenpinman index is 1.1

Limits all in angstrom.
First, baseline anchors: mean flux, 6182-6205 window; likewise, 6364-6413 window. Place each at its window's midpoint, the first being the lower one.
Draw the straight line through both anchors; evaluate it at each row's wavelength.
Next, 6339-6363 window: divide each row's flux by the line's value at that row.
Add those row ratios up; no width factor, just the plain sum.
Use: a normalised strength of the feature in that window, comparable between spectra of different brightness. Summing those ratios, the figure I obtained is 15.8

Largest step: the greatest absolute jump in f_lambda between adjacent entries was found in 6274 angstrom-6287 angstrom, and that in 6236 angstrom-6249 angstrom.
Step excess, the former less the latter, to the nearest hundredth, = 0.34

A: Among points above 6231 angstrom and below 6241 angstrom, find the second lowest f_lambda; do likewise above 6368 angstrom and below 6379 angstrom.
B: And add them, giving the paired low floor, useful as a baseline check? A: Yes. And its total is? 57.0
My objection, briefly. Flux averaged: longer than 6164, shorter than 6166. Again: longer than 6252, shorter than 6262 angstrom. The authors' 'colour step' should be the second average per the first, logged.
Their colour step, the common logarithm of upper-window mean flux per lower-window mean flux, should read 0.035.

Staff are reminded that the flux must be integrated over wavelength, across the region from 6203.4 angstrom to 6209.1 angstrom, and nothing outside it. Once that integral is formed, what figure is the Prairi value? 178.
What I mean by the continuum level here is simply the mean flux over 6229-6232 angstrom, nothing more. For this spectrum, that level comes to 30.2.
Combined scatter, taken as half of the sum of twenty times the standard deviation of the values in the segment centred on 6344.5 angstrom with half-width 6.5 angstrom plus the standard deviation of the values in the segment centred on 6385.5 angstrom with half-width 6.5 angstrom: 8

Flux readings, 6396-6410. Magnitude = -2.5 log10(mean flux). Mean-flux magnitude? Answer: -3.73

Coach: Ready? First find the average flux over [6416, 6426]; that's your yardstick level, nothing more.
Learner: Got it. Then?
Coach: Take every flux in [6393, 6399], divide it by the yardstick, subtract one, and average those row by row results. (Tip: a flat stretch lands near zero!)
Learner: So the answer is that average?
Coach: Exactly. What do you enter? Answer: 0.03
